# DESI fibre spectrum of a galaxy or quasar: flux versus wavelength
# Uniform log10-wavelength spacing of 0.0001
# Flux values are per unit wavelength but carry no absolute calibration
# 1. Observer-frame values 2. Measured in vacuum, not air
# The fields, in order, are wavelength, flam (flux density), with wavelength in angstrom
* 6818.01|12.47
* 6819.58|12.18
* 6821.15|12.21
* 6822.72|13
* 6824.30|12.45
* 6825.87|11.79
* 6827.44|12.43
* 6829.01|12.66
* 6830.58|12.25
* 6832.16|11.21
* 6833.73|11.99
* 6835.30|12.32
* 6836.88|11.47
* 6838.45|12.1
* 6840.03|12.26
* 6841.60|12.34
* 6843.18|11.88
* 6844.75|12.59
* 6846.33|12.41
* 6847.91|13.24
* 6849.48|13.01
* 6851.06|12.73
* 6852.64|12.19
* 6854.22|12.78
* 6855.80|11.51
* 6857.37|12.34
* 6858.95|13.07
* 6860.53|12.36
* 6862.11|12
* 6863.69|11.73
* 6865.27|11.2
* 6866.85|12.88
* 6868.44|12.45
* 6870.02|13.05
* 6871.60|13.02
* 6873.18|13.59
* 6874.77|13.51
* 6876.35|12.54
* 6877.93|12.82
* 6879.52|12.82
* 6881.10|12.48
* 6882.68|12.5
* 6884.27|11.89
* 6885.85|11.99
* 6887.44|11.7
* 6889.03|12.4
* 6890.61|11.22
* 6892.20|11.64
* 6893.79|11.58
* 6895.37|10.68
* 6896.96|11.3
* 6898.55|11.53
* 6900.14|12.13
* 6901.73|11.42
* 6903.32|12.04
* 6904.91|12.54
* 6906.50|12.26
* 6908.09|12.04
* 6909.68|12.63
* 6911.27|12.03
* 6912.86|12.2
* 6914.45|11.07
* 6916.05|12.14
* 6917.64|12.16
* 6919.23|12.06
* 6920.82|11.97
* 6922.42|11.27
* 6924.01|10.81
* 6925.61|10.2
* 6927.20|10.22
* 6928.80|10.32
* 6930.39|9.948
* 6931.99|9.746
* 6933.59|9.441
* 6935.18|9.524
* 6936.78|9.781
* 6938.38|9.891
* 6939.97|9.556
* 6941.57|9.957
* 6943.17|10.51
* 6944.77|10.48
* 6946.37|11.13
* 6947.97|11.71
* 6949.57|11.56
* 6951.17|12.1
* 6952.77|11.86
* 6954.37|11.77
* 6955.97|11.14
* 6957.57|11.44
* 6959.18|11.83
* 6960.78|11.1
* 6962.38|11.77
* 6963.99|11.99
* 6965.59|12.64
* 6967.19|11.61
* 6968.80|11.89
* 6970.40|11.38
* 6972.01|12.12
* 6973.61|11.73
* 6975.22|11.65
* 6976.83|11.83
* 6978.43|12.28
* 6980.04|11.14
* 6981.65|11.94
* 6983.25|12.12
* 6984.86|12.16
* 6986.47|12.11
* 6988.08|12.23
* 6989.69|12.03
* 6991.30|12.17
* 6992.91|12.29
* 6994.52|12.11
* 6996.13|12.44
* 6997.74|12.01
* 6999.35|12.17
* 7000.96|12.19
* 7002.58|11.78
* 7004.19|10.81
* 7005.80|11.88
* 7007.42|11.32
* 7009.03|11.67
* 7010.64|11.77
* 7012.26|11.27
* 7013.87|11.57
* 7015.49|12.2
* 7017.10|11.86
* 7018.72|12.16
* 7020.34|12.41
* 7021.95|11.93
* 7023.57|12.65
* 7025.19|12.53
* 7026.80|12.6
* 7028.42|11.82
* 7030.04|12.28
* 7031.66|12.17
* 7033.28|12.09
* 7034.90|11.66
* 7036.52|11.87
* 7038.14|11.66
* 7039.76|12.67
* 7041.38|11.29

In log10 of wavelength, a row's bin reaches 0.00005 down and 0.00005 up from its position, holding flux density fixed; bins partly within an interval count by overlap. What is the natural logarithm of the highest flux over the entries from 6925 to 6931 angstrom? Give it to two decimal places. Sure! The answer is 2.33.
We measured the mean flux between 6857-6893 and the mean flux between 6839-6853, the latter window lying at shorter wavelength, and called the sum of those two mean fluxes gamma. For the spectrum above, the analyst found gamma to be 24.9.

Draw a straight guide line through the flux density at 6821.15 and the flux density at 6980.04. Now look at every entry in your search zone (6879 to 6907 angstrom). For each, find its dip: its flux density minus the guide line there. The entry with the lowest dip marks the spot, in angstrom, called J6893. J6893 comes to 6895.37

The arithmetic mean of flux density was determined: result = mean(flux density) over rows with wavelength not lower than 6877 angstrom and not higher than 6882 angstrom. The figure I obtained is 12.7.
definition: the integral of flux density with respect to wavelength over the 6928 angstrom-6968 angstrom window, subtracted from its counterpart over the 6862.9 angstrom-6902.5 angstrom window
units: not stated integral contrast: 45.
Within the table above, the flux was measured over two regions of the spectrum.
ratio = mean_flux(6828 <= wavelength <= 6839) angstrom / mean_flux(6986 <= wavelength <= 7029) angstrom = 1.00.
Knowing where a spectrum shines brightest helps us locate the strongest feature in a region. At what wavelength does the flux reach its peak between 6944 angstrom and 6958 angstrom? 6951.17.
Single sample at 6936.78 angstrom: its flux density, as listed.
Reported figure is 9.781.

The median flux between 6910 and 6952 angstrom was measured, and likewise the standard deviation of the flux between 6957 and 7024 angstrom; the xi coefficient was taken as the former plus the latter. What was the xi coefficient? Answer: 11.1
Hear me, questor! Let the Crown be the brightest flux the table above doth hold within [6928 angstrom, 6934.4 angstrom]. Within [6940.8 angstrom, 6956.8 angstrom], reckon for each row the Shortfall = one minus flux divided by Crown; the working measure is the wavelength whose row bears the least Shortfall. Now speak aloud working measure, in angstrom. 6951.17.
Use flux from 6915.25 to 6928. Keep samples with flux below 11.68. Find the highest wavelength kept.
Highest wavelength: 6927.20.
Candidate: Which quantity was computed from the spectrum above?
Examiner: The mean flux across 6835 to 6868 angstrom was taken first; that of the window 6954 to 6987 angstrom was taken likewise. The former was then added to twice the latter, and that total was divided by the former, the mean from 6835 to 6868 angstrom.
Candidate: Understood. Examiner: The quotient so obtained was 2.92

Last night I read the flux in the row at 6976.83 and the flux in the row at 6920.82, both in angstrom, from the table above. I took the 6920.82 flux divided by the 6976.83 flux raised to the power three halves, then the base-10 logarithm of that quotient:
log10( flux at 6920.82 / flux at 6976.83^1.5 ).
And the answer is -0.531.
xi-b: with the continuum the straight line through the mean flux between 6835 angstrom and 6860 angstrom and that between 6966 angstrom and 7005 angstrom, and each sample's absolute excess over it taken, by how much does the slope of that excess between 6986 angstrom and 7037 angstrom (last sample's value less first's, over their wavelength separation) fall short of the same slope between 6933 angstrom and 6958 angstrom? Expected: -0.09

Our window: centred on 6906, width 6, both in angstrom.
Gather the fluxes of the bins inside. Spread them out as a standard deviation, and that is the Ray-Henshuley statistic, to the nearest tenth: 0.2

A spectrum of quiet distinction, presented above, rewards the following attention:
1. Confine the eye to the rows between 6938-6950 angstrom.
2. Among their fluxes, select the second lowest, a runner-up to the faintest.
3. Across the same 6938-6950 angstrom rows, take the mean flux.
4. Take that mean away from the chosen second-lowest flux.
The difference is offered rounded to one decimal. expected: -0.7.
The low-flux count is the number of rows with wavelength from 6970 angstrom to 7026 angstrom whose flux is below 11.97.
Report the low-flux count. 16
